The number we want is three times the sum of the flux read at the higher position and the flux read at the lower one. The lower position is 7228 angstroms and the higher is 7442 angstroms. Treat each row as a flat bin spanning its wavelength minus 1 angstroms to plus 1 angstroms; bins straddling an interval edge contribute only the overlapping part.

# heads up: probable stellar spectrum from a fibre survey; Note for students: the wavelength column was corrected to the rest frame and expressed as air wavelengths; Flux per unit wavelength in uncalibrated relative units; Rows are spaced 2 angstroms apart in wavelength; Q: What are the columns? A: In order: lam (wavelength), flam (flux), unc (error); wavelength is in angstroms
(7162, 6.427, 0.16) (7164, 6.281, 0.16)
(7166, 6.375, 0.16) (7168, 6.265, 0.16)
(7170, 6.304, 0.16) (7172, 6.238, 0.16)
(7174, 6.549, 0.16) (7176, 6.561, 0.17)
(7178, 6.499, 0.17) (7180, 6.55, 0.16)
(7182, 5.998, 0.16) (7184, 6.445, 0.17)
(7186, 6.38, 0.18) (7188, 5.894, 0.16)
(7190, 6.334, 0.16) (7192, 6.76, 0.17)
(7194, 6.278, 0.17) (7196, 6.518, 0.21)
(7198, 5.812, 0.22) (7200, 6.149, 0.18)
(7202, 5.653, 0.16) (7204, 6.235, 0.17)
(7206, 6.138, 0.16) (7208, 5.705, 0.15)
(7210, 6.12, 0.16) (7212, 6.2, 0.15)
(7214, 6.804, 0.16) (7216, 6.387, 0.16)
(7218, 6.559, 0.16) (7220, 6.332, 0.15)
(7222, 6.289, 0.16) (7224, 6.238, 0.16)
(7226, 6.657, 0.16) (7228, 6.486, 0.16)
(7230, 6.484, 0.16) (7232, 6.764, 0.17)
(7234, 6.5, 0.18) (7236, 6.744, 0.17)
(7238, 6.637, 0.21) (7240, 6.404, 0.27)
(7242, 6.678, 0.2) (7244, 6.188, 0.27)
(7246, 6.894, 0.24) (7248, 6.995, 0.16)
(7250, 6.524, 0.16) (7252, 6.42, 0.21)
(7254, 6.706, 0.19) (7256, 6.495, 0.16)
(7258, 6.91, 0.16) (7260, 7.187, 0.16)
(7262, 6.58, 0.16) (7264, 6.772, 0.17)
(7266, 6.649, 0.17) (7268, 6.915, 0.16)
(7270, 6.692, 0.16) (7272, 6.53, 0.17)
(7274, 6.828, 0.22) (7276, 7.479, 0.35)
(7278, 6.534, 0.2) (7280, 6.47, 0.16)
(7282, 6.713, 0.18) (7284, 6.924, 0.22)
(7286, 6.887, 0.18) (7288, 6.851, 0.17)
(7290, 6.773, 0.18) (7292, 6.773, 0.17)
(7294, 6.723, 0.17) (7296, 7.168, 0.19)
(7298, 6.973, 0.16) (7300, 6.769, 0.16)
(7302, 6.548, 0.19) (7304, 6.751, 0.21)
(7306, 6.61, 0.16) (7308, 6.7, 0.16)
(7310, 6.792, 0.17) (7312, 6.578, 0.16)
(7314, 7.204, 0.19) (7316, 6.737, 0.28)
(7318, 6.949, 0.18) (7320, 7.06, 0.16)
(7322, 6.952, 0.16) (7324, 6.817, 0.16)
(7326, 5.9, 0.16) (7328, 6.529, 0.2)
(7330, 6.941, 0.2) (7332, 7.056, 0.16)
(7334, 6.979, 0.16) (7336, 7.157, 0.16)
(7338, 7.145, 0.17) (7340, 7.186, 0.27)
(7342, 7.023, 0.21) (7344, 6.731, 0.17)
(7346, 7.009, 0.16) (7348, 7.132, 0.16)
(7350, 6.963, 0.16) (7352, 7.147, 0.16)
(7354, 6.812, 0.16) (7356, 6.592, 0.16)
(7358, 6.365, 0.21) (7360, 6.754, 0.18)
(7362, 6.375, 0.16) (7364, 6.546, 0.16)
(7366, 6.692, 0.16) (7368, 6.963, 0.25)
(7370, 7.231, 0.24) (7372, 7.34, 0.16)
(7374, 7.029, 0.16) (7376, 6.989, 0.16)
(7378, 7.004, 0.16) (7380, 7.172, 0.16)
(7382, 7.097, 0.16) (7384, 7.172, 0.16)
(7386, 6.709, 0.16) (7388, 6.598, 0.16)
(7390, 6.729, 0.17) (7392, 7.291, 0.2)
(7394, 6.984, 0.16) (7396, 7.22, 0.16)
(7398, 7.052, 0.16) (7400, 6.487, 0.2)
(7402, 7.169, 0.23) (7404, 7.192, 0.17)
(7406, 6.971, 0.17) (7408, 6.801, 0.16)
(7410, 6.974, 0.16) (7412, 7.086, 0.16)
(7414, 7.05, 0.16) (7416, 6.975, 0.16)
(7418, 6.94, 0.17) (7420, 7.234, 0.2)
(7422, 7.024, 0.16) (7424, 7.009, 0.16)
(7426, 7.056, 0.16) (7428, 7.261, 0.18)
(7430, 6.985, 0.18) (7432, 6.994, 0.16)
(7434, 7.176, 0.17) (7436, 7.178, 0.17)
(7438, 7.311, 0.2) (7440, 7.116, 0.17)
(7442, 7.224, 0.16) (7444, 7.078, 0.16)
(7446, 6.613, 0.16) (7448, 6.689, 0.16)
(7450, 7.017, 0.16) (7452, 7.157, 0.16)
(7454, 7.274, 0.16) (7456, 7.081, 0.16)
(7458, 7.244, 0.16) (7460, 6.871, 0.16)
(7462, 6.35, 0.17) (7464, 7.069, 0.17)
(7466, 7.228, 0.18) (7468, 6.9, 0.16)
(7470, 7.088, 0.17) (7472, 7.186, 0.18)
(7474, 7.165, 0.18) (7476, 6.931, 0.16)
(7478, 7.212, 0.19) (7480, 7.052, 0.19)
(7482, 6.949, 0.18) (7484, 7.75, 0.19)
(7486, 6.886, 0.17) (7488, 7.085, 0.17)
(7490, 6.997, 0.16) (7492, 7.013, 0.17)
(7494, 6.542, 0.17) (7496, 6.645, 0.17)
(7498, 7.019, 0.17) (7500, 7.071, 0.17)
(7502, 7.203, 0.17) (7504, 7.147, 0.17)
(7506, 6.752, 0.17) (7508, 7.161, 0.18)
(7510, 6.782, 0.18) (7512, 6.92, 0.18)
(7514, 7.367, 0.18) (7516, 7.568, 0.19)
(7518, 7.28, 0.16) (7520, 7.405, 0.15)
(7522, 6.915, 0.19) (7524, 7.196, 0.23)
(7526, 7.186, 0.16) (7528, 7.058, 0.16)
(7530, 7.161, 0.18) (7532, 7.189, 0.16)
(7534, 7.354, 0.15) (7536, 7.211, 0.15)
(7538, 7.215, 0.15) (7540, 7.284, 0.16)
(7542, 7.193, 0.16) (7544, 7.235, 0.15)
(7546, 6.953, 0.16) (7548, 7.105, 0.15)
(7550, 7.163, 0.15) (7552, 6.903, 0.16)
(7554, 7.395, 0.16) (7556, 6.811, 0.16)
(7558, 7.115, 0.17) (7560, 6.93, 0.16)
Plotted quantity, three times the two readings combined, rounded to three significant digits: 41.1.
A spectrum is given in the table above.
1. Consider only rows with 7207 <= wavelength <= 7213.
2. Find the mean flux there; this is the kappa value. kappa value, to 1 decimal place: 6.0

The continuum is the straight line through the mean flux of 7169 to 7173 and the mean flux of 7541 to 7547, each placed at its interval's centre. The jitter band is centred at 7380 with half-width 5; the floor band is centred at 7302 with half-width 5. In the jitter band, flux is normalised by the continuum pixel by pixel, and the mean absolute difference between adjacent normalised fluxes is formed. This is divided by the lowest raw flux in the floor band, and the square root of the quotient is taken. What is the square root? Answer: 0.043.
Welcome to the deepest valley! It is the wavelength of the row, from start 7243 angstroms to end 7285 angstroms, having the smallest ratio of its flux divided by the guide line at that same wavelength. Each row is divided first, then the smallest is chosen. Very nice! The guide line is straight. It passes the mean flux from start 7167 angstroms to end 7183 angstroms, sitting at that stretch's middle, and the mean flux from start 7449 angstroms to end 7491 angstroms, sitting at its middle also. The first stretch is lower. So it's 7244 angstroms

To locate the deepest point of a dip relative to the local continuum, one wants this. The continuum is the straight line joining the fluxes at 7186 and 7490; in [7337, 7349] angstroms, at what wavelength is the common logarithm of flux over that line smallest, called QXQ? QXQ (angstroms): 7344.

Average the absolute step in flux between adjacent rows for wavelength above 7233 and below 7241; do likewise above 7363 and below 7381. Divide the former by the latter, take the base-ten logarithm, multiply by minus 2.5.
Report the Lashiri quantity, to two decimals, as -0.17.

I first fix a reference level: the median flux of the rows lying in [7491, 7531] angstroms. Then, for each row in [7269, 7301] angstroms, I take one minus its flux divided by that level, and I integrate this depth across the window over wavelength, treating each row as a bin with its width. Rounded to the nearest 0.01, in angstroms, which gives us 1.31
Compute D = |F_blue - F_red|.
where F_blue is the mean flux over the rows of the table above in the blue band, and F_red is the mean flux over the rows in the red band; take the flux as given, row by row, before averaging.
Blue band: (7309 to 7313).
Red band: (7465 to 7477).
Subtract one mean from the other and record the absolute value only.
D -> 0.40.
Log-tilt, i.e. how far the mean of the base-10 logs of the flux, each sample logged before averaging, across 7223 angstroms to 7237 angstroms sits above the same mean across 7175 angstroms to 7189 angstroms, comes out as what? 0.015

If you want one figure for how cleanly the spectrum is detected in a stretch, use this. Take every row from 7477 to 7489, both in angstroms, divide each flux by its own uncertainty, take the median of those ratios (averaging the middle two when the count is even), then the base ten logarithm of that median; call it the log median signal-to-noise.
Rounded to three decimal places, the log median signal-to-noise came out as 1.597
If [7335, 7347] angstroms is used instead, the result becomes 1.611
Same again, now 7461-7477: 1.611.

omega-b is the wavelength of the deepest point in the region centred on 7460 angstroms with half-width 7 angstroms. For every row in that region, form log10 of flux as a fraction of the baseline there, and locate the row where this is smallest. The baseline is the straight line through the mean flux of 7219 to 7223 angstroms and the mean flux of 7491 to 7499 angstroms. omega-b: 7462 angstroms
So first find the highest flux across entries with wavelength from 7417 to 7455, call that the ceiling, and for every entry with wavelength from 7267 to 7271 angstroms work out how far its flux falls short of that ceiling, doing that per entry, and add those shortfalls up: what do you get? 1.0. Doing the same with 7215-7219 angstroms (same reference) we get 1.7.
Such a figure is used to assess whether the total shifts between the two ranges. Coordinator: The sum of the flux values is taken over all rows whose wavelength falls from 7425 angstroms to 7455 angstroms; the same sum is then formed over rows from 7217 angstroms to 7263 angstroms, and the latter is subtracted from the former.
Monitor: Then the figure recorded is -46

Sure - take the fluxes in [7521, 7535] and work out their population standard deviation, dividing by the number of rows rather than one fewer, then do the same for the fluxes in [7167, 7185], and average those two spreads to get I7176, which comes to 0.153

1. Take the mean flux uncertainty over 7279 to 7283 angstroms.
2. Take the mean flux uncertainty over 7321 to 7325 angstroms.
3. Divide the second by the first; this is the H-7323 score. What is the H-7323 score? 0.94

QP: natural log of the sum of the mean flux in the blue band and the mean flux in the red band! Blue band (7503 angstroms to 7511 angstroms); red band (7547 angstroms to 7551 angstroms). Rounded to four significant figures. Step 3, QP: 2.646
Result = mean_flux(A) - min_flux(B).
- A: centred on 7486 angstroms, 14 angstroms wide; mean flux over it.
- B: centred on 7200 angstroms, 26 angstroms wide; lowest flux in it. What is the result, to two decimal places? 1.45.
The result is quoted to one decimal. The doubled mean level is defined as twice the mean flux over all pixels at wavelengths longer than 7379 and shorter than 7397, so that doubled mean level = 14.0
